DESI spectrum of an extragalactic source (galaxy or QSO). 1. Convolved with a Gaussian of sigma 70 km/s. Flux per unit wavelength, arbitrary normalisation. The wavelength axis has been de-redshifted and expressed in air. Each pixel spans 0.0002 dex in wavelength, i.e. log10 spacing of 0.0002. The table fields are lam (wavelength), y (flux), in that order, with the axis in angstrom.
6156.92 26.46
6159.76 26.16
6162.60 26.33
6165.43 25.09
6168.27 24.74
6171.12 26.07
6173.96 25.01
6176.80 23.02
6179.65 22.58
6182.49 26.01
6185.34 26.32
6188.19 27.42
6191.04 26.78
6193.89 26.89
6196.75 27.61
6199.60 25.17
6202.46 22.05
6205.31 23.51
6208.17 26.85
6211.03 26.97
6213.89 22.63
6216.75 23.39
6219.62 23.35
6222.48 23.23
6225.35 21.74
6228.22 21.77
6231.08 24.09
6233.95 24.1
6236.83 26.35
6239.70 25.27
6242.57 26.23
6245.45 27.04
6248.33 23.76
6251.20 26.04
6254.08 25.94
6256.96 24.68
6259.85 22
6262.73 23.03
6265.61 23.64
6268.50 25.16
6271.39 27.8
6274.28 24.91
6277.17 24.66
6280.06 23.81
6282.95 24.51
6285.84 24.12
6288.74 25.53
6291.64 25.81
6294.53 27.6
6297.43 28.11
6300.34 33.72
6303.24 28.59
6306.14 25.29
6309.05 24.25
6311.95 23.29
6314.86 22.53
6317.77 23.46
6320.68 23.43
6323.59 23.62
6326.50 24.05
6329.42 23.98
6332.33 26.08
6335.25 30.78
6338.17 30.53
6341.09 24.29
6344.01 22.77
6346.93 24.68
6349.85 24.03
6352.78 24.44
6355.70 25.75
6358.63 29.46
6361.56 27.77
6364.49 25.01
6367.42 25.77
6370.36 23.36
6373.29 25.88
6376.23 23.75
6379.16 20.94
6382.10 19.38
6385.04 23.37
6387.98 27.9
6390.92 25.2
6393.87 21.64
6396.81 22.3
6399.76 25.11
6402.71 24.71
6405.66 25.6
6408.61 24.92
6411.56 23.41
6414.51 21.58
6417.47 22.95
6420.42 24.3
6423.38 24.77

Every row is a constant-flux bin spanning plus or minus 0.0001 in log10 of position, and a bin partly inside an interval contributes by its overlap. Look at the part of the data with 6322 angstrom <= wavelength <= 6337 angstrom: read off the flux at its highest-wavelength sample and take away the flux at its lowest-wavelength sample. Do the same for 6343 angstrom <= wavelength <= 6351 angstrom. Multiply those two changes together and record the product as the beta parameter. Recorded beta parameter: 9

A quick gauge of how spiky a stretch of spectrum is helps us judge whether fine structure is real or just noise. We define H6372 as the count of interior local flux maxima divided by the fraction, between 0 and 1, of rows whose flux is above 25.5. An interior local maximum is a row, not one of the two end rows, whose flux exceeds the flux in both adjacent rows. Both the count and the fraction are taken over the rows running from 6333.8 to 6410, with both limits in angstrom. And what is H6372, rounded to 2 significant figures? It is 20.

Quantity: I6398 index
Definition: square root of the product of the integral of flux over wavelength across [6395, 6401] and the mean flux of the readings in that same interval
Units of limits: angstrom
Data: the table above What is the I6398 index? 58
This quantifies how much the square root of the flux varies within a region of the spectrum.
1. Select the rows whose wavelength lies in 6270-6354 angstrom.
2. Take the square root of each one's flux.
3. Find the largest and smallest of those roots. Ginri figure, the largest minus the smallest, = 1.1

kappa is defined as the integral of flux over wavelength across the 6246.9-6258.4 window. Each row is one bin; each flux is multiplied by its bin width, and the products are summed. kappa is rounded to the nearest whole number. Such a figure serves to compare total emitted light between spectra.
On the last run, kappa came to 289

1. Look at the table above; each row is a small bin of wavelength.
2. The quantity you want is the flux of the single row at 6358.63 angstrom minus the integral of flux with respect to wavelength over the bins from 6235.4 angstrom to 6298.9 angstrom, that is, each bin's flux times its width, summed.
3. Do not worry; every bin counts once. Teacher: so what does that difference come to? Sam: -1575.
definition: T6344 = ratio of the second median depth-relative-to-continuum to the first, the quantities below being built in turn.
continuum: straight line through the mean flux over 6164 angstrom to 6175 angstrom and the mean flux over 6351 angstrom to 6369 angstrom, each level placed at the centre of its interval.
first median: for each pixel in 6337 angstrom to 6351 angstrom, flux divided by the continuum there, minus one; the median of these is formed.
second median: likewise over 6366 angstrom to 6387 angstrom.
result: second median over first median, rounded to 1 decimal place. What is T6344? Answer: 1.6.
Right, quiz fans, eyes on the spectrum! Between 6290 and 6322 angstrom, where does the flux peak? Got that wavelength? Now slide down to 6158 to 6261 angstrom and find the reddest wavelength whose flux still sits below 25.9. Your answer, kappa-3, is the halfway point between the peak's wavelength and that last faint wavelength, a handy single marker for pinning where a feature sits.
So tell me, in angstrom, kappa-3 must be 6280.1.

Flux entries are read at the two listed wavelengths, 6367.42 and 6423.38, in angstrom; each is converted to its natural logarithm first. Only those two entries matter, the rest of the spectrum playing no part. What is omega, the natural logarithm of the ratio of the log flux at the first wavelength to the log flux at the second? 0.01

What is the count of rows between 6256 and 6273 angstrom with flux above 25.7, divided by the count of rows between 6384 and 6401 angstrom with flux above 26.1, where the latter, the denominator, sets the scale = 1.00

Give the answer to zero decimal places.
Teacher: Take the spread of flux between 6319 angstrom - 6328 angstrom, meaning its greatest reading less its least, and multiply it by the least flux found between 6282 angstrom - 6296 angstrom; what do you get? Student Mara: 15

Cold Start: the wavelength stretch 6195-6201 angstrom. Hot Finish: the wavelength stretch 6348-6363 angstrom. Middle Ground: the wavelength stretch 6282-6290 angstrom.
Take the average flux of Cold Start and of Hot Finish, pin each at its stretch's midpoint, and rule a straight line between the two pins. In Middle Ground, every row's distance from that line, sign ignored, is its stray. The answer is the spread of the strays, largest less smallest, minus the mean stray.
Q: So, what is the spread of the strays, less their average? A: -0.2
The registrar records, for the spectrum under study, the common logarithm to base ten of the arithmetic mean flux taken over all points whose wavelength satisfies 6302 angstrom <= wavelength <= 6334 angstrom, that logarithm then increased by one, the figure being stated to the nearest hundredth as 2.39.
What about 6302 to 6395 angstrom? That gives 2.40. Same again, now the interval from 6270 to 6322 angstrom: 2.41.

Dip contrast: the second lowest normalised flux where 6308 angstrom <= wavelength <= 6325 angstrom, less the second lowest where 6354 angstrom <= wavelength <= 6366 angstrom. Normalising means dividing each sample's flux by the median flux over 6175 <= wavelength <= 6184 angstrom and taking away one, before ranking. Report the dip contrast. -0.11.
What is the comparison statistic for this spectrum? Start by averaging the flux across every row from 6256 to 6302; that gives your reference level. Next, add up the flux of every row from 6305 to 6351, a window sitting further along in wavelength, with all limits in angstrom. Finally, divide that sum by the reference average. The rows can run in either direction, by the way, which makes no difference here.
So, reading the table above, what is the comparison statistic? 15.5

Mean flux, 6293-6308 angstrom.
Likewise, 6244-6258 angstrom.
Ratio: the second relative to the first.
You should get 0.89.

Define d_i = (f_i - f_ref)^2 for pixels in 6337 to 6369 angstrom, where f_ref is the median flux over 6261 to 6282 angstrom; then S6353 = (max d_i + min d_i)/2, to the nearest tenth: 17.2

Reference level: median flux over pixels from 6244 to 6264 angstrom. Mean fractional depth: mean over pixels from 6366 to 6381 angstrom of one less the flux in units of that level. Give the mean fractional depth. 0.03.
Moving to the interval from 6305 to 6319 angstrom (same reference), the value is 0.04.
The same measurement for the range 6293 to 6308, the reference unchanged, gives -0.16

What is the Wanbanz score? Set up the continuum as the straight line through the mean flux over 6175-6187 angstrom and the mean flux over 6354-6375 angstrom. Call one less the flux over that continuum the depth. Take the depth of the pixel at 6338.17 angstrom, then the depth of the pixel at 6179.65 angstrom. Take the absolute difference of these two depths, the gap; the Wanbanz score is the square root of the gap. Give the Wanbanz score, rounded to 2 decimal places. 0.51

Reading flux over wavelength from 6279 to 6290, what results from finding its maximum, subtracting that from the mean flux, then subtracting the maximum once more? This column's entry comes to -26.6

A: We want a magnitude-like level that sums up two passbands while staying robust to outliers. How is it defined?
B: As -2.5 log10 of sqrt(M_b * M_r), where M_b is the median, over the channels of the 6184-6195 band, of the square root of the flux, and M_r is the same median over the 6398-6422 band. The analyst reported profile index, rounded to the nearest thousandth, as -1.761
